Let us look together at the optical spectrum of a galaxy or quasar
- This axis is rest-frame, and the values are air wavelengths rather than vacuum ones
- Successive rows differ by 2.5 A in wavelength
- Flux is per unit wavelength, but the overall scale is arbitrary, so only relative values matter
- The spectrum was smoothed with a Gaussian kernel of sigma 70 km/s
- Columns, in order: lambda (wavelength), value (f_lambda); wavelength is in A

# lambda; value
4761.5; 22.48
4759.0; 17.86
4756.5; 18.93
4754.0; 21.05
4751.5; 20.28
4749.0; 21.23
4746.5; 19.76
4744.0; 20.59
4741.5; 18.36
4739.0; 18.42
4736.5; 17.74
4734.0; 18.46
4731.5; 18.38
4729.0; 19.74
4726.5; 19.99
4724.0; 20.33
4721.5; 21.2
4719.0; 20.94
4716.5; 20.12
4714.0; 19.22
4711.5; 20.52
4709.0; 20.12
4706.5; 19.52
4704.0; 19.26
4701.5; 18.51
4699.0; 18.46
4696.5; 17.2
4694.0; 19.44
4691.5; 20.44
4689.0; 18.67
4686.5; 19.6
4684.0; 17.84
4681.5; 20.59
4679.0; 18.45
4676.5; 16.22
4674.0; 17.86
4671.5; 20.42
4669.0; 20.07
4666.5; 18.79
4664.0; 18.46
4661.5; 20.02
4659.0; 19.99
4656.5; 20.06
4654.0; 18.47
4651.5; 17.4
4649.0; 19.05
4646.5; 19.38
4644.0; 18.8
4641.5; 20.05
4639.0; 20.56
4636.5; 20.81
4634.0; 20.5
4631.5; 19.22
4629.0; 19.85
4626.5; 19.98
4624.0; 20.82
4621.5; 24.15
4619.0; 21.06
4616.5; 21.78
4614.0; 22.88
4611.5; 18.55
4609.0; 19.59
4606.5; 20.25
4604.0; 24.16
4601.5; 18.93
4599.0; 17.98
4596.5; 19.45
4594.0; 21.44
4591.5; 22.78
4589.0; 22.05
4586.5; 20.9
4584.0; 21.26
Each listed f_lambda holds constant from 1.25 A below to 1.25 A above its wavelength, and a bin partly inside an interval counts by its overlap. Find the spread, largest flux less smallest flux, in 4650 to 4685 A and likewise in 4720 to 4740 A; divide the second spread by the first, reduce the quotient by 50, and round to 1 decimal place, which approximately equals -49.2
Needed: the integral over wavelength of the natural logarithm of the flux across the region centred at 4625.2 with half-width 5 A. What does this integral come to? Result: 30.5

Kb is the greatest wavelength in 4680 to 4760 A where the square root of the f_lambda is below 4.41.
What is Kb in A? 4759.0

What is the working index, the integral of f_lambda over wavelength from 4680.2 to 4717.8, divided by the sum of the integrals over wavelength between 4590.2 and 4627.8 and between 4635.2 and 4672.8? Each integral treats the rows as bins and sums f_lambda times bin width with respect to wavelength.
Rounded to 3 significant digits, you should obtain 0.478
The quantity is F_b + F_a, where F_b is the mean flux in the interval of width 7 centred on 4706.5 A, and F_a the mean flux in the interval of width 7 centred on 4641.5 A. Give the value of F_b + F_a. 39.4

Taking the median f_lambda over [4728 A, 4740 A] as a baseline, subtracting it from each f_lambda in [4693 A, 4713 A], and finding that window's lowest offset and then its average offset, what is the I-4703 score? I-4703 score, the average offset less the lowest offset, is 1.9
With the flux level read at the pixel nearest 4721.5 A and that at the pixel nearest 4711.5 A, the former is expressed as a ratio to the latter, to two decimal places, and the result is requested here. 1.03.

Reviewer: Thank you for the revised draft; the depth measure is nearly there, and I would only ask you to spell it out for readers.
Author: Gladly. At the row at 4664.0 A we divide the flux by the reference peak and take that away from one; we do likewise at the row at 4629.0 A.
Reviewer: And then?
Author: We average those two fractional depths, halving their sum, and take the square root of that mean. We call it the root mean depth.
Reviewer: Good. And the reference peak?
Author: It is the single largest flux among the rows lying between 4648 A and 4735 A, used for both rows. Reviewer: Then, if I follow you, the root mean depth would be 0.311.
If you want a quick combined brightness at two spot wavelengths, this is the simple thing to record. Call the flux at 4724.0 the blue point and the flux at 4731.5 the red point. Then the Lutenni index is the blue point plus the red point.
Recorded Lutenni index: 38.7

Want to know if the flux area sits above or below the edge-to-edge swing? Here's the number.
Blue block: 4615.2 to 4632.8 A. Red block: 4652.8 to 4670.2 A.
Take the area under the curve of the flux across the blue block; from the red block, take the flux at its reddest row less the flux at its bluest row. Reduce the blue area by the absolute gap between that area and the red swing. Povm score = 1.6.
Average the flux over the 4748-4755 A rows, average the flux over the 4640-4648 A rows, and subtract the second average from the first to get 1.4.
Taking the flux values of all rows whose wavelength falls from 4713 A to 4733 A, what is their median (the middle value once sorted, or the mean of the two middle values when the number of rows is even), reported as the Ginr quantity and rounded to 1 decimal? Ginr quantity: 20.1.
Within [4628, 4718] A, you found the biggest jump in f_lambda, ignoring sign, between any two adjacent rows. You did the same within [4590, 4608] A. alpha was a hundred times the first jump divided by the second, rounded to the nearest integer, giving 53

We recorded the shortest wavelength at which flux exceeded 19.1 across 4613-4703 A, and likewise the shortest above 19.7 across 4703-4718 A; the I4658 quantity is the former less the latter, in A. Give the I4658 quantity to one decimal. -95.0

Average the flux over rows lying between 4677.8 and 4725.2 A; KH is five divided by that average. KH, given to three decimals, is 0.256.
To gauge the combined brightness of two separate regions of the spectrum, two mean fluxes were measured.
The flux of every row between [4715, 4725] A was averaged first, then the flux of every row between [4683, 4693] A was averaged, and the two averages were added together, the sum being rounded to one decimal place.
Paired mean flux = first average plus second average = 39.8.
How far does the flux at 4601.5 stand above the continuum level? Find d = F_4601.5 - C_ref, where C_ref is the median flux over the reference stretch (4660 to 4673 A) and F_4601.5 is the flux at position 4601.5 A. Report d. -1.1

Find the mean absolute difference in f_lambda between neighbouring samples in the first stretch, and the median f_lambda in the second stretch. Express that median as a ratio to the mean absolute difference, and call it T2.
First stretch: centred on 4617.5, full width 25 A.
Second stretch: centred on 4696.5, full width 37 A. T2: 11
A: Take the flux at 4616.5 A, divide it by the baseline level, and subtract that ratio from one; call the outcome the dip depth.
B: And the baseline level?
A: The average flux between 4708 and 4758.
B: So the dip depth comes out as -0.10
